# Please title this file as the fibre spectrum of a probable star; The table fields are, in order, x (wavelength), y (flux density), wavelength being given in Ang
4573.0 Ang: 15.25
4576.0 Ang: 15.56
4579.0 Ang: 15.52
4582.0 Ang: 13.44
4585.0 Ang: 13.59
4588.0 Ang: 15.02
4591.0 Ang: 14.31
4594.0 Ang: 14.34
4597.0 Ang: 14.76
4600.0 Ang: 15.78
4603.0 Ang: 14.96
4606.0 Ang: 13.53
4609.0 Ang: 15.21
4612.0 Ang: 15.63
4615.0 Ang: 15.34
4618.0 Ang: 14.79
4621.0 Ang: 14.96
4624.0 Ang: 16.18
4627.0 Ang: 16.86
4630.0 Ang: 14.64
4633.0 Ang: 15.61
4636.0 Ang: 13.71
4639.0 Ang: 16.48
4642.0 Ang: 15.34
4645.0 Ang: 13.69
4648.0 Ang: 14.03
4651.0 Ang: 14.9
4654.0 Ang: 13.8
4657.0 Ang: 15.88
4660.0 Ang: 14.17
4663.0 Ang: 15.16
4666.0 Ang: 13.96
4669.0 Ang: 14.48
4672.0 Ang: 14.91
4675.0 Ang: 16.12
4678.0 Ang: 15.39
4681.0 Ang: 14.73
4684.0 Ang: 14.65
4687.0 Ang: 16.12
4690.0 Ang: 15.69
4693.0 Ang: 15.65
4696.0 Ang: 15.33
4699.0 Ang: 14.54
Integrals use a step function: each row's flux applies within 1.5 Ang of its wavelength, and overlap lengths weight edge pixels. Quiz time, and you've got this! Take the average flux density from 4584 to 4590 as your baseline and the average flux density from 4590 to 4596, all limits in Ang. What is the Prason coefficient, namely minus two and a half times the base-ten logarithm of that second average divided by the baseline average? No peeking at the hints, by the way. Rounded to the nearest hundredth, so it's 0.00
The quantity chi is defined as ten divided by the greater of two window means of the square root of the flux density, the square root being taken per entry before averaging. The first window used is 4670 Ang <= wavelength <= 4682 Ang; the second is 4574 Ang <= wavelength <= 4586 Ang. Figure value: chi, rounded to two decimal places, 2.56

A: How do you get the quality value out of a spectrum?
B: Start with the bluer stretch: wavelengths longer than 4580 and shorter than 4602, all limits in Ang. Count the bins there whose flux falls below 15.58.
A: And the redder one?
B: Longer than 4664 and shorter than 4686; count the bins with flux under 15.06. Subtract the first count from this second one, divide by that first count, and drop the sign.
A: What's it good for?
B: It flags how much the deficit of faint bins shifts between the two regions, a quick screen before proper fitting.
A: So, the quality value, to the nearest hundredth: 0.17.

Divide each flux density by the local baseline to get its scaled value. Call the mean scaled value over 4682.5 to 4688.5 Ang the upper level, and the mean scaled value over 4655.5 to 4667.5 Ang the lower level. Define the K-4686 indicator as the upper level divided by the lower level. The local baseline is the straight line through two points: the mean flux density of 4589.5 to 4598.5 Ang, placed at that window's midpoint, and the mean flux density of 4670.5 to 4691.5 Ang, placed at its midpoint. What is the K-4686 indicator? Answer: 1.02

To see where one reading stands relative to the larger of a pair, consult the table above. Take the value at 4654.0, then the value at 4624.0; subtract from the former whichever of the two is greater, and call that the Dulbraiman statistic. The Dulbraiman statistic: -2.4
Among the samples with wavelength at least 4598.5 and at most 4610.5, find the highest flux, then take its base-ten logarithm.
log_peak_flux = 1.20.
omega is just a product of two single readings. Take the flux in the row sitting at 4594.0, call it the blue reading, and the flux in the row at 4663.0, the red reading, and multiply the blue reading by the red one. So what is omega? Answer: 217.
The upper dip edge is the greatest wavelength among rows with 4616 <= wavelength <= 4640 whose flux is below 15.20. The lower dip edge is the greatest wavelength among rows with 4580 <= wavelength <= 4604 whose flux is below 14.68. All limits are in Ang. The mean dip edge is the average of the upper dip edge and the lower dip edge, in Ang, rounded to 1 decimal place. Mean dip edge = 4615.0 Ang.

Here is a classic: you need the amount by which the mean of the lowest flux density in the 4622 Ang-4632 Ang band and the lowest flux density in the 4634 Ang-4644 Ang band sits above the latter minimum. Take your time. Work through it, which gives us 0.5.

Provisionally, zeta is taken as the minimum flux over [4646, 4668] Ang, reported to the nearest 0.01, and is 13.80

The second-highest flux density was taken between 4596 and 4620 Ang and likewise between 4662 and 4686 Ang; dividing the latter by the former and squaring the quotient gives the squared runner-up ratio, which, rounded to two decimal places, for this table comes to 0.97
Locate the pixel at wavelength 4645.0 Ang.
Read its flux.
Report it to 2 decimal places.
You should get 13.69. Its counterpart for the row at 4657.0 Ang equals 15.88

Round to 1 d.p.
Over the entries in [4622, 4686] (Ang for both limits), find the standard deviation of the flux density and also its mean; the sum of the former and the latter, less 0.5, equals 15.4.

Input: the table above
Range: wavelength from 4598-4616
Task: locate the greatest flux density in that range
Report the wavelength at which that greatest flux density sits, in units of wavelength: 4600.0 Ang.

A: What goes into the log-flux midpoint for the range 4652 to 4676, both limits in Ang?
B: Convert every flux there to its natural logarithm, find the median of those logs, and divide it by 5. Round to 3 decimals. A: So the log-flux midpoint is 0.537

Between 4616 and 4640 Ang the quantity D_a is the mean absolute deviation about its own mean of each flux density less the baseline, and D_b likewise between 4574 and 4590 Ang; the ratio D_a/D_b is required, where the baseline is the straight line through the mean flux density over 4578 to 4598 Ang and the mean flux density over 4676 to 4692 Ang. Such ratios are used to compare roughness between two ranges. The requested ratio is 1.0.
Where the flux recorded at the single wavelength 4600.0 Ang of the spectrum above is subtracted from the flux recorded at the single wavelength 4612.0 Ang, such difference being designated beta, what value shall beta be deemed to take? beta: -0.15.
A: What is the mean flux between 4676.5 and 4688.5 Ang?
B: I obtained 15.2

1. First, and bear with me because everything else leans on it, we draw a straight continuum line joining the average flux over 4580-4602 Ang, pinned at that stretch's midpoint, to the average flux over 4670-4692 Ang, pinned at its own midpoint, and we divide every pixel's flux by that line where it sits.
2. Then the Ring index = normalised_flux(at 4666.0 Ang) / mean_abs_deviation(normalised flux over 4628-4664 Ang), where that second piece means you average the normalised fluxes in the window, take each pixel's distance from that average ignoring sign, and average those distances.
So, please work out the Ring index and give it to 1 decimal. 17.9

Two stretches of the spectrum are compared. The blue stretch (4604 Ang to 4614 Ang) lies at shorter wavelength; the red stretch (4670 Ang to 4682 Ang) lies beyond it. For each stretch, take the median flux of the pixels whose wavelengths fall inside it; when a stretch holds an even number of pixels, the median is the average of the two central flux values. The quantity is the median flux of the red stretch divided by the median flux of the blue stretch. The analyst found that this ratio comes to 1.00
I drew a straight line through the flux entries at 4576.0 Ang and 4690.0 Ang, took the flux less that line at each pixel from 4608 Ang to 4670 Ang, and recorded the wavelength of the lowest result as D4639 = 4645.0 Ang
